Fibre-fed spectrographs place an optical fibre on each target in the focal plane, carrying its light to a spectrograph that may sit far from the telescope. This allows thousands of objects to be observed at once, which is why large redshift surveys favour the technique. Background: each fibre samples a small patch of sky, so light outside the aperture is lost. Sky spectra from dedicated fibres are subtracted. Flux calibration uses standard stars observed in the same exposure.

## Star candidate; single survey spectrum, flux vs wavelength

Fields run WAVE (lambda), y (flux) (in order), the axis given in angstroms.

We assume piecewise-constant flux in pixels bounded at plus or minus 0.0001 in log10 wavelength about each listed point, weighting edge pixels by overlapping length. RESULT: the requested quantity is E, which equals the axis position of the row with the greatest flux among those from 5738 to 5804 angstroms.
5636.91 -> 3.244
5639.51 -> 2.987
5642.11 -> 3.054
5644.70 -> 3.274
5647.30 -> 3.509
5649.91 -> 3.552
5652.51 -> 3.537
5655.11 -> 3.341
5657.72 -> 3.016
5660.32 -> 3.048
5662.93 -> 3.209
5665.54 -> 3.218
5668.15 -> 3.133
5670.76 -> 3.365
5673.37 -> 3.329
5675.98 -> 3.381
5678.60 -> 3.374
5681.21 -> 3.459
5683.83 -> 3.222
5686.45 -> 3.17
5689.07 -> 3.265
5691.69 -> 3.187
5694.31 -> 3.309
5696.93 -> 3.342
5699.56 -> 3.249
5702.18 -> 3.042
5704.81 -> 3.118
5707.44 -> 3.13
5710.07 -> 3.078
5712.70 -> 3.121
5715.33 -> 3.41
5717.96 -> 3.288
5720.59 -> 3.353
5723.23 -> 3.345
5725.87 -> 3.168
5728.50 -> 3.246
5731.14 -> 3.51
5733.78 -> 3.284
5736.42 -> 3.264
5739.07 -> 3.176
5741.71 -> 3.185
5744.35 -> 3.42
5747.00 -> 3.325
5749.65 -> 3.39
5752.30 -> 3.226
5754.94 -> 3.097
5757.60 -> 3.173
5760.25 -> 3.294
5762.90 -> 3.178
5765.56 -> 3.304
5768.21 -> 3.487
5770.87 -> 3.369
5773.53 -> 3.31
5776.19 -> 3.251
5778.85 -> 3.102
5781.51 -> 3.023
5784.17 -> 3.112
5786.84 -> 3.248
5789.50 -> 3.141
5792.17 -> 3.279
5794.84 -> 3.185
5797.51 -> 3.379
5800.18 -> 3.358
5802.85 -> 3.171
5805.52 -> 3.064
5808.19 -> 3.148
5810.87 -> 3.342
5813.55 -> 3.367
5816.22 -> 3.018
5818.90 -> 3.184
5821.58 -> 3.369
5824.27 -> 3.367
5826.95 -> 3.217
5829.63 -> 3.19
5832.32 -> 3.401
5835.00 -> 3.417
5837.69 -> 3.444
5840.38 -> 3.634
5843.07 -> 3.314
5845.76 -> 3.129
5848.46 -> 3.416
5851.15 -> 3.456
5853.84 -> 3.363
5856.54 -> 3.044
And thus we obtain 5768.21 angstroms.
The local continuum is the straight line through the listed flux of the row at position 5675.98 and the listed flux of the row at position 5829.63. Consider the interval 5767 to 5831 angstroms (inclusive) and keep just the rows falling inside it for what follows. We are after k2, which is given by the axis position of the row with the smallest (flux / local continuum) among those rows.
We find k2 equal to 5781.51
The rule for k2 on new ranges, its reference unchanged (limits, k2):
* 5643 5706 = 5657.72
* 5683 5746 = 5702.18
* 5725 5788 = 5781.51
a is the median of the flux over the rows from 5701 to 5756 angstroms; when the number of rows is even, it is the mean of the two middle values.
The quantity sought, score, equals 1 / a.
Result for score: 0.308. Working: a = 3.25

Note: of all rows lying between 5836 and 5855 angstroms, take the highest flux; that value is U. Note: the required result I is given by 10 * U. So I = 36.3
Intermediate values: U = 3.634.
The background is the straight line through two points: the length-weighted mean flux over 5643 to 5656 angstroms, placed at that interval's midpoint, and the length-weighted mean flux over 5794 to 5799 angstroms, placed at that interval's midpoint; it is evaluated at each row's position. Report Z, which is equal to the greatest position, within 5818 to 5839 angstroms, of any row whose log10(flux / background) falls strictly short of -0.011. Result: 5818.90 angstroms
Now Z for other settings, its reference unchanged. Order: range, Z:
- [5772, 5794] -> 5789.50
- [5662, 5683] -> 5668.15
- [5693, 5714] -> 5712.70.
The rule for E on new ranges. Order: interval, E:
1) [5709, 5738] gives 5731.14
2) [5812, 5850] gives 5840.38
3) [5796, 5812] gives 5797.51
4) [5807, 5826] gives 5821.58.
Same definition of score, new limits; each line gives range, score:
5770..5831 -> 0.311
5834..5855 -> 0.293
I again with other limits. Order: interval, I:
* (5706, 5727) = 34.1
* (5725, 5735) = 35.1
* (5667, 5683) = 34.6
